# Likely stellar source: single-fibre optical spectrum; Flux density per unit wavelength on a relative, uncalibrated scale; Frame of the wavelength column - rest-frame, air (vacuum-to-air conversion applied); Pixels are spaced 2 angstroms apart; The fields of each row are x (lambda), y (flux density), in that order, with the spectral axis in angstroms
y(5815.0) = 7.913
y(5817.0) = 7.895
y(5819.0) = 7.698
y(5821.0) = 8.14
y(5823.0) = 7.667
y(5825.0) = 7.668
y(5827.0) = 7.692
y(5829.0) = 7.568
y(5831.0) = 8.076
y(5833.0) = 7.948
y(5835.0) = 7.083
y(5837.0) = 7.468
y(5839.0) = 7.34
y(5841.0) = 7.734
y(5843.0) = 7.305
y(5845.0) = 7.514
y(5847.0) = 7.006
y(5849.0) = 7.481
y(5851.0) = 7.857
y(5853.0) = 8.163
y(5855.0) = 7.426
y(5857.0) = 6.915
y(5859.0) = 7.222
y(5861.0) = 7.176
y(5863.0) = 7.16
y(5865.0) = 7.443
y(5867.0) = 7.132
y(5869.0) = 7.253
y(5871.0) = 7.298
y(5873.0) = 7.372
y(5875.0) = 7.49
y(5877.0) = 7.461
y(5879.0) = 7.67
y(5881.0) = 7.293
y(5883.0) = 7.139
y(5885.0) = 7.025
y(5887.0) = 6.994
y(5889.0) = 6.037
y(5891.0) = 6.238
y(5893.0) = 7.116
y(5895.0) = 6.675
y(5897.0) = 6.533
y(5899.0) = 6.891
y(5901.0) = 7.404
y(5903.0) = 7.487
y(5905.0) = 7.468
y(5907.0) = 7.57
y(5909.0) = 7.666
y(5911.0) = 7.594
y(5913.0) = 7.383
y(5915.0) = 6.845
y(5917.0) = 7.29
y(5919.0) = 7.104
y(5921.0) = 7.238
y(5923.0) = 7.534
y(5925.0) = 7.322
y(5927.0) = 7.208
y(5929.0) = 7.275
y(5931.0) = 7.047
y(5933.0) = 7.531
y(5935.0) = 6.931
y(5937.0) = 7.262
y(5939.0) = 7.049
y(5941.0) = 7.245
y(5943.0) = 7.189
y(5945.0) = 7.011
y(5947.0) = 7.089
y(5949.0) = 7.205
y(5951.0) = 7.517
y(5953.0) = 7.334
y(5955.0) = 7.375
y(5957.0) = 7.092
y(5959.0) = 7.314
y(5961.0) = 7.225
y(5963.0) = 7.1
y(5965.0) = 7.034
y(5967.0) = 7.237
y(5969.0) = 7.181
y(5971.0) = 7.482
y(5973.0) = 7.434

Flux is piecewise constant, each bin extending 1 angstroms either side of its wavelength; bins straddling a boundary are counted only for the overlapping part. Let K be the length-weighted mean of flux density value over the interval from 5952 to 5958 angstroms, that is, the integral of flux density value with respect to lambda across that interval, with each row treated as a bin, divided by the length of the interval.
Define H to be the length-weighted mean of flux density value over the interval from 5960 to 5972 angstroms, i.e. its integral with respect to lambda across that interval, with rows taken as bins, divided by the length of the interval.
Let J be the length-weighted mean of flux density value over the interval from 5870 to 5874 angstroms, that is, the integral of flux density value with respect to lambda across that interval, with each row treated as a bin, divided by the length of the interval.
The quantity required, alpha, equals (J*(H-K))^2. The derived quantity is 0.2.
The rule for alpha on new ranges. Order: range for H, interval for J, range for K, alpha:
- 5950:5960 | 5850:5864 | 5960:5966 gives 2.4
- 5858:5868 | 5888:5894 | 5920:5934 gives 0.3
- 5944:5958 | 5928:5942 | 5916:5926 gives 0.2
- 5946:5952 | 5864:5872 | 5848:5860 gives 3.1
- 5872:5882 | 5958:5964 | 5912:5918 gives 4.2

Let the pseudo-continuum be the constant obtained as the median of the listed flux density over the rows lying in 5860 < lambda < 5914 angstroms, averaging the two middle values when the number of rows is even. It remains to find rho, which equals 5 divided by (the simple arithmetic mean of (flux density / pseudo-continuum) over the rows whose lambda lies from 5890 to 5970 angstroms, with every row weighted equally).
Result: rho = 5.07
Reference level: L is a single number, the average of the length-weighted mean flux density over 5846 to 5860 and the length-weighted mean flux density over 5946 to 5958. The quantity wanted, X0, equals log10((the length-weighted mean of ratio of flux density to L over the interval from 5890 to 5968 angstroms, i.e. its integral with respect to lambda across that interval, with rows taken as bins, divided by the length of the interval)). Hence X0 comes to -0.009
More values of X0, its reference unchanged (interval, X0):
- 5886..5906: -0.029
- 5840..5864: 0.004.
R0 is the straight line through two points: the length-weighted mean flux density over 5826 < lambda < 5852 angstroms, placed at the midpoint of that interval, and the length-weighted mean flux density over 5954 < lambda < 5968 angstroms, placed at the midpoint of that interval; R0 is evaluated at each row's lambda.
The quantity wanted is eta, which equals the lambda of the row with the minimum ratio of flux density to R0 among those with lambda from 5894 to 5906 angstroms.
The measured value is 5897.0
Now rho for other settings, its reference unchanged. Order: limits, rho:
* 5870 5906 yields 5.14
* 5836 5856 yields 4.84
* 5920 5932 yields 5.02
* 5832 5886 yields 4.94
